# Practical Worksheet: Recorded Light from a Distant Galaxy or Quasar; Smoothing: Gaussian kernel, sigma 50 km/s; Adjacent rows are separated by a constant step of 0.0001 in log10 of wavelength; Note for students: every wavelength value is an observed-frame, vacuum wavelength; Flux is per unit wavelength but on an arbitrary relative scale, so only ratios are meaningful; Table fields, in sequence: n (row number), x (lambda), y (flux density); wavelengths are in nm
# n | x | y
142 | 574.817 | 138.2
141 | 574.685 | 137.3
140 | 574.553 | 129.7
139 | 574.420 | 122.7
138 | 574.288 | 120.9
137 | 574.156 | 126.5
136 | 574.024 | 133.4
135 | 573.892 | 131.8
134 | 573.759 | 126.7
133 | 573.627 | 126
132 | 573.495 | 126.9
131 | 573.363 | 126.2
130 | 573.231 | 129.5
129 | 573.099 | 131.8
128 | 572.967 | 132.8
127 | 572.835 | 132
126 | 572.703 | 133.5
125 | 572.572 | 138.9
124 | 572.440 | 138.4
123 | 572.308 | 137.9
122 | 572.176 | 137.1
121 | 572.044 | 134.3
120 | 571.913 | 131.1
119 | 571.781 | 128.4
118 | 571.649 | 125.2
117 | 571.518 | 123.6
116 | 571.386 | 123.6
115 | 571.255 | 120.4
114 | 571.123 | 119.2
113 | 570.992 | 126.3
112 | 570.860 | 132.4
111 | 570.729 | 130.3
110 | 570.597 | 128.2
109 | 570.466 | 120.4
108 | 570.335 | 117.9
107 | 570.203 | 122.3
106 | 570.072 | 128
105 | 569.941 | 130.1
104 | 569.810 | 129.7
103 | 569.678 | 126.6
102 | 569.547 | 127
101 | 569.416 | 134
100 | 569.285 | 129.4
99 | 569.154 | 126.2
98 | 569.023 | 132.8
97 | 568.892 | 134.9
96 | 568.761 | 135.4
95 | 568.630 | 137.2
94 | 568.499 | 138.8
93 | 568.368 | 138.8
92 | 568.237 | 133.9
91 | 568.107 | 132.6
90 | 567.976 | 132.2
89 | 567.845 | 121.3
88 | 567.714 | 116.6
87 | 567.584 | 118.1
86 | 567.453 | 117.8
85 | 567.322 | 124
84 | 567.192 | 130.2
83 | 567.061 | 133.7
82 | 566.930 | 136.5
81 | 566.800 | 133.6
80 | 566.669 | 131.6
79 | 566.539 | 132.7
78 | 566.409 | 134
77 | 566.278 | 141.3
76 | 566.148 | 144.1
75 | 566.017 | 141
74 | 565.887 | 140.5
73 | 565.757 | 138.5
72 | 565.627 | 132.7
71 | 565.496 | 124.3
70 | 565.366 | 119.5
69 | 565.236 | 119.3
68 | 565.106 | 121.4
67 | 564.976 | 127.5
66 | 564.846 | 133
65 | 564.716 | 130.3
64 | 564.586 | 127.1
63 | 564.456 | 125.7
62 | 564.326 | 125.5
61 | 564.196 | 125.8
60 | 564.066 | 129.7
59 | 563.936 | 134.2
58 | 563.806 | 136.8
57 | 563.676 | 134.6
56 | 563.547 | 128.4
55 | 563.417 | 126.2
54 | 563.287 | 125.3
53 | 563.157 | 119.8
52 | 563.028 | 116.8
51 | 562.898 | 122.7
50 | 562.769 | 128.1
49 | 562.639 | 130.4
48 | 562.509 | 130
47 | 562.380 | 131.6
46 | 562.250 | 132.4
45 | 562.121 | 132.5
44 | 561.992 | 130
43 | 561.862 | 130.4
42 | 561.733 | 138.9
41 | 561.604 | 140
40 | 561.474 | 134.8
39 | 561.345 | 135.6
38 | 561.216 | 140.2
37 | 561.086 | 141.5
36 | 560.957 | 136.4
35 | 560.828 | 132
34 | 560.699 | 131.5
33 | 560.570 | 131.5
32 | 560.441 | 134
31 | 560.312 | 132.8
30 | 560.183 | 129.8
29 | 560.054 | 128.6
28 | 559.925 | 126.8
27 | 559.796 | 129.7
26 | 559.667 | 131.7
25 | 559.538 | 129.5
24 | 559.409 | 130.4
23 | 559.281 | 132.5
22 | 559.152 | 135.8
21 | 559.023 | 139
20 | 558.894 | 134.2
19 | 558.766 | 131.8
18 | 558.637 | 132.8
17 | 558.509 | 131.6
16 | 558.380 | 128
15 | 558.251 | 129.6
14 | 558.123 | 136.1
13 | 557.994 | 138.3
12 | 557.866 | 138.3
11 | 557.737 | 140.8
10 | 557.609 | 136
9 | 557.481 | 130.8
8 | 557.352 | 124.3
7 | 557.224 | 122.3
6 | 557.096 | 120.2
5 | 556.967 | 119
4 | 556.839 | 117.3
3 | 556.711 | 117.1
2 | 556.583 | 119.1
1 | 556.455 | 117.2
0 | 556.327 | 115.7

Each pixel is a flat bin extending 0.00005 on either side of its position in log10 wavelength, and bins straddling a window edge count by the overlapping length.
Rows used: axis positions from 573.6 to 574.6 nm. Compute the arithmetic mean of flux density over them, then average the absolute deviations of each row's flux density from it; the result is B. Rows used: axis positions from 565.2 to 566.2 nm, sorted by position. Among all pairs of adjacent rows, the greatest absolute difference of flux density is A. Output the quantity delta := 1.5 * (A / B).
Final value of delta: 3.80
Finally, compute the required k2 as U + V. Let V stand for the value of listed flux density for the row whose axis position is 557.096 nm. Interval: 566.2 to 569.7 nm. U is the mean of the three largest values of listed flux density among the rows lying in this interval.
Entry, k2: 260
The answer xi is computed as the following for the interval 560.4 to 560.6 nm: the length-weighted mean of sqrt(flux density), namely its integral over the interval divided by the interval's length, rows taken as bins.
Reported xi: 11.5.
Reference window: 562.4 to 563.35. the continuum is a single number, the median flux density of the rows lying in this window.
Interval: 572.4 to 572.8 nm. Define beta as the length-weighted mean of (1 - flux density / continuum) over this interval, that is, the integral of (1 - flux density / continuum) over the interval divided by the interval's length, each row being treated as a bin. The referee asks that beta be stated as -0.089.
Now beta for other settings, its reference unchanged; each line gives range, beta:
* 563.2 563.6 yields -0.007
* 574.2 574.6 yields 0.008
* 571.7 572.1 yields -0.045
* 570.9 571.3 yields 0.021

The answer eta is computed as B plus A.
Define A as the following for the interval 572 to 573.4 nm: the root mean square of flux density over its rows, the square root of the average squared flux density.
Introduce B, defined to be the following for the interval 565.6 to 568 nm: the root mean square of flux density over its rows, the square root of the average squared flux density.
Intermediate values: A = 134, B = 132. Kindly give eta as 266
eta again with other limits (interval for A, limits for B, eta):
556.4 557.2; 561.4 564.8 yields 248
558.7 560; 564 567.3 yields 264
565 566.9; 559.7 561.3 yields 266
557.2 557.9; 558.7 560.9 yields 264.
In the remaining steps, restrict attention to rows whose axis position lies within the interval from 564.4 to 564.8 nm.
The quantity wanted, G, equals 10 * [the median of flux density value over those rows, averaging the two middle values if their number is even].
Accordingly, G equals 1271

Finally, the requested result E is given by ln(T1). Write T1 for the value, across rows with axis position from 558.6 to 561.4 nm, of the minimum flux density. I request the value 4.84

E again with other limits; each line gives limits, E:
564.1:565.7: 4.78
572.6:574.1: 4.84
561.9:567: 4.76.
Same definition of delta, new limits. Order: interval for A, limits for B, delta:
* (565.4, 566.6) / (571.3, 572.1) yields 3.53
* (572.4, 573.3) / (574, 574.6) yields 2.06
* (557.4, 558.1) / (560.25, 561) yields 5.40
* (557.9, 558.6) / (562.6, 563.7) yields 2.35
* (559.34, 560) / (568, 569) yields 2.18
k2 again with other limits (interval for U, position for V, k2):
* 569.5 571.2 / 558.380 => 259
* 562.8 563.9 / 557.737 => 274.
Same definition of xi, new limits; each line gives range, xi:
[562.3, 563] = 11.3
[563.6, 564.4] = 11.4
